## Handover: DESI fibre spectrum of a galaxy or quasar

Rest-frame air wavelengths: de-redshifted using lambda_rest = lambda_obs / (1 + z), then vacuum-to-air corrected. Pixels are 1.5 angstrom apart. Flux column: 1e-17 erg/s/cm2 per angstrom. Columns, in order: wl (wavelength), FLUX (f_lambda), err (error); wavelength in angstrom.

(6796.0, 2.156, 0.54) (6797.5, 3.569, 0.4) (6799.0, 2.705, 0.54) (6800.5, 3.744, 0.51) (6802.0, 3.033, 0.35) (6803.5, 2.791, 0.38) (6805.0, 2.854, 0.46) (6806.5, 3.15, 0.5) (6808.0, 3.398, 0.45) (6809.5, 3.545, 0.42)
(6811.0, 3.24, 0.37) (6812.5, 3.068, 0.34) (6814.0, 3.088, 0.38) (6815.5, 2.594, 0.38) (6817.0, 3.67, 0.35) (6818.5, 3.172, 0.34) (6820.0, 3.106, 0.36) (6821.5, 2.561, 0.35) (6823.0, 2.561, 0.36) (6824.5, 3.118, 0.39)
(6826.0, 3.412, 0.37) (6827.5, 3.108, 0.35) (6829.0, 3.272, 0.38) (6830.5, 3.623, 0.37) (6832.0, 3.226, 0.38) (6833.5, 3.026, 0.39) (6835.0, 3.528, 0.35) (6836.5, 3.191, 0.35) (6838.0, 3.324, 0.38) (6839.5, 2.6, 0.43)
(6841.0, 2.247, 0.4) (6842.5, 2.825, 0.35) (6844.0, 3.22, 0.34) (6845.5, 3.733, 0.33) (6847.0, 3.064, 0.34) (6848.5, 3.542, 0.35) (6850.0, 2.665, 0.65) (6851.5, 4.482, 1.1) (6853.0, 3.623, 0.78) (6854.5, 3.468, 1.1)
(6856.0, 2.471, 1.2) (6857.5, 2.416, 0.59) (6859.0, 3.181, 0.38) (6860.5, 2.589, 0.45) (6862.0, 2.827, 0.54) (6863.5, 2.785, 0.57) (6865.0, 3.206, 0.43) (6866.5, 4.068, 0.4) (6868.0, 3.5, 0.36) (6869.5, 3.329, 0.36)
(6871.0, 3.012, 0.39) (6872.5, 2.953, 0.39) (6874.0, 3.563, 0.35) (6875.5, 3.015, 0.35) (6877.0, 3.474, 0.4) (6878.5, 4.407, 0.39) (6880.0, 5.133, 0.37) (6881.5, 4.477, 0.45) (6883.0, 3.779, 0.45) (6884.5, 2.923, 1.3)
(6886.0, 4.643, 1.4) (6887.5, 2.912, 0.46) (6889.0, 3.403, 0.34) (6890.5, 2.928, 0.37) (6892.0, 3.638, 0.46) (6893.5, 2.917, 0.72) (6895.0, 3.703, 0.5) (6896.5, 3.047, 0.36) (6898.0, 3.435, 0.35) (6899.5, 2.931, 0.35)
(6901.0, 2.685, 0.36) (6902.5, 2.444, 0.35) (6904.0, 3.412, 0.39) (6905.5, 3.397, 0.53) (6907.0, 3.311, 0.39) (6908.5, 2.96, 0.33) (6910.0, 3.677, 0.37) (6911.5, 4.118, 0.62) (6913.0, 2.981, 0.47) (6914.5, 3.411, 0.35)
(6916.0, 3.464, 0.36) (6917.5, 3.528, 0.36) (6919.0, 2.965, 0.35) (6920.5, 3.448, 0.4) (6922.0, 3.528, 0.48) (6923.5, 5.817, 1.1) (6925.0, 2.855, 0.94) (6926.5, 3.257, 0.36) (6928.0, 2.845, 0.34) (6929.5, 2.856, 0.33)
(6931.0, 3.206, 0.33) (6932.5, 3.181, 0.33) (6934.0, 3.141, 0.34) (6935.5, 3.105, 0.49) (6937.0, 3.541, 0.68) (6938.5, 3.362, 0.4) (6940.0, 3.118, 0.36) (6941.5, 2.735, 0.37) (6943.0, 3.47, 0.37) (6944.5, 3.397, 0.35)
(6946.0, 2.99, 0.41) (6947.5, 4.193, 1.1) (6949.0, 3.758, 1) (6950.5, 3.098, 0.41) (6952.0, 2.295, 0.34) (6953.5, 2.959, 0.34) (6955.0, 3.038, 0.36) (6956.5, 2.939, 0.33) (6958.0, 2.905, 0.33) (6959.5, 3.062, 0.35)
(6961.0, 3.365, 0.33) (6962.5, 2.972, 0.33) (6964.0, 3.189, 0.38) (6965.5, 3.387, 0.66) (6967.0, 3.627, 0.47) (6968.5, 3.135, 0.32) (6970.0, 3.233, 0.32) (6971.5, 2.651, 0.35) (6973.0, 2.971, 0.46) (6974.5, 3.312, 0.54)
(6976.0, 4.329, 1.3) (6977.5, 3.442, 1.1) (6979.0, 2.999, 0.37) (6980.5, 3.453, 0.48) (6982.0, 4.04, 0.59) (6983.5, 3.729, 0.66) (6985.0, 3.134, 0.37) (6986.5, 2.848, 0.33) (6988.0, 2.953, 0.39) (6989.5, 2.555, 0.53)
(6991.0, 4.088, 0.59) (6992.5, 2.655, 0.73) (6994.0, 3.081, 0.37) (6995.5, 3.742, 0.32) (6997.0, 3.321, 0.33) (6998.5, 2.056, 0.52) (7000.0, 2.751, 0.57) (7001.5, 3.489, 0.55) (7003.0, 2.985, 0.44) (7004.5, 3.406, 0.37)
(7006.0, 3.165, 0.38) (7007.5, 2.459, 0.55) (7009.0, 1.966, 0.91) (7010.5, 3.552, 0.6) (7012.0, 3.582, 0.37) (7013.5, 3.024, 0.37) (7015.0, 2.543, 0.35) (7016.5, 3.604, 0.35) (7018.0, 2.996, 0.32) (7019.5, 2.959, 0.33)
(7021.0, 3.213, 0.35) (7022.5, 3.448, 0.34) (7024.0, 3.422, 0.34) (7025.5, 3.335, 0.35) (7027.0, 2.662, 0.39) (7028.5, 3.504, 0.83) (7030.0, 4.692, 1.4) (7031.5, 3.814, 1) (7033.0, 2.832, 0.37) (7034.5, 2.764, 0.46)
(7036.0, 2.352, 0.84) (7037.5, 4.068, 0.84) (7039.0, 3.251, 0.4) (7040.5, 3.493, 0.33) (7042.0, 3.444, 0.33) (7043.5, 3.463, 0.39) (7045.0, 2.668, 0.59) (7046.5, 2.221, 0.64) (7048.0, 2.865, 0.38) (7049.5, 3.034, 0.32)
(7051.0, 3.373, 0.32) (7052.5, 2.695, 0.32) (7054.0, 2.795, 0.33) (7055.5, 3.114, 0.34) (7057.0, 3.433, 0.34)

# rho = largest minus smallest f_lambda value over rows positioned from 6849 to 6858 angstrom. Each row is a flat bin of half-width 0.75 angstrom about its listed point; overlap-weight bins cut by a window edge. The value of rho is 2.1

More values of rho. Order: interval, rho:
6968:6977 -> 1.7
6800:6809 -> 1.0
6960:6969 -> 0.7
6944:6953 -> 1.9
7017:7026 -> 0.5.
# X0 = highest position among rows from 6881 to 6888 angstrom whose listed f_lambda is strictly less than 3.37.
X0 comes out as 6887.5 angstrom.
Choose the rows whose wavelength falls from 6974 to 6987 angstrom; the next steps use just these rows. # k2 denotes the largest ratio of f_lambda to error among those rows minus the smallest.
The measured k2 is 5.5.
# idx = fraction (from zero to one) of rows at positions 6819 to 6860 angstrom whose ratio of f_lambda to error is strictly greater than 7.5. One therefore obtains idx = 0.630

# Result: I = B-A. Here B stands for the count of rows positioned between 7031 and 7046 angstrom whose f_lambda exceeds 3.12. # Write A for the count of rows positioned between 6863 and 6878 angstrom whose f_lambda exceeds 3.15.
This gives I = 0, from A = 6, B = 6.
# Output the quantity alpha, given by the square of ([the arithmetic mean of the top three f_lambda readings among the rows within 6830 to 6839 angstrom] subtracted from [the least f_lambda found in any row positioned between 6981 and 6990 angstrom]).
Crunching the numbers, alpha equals 0.9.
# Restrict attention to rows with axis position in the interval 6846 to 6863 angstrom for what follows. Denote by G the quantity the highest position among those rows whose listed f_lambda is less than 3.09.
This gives 6862.0 angstrom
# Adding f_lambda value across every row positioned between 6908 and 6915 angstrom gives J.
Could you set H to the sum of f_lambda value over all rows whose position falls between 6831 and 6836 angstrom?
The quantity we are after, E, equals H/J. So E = 0.6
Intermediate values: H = 10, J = 17.1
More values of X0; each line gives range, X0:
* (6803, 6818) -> 6815.5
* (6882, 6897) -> 6896.5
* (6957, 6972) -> 6971.5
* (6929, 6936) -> 6935.5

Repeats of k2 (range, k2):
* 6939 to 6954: 5.9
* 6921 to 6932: 6.7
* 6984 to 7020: 9.5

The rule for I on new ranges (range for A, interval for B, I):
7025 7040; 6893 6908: -1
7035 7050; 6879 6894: 1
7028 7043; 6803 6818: -2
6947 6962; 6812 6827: 0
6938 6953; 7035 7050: 0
